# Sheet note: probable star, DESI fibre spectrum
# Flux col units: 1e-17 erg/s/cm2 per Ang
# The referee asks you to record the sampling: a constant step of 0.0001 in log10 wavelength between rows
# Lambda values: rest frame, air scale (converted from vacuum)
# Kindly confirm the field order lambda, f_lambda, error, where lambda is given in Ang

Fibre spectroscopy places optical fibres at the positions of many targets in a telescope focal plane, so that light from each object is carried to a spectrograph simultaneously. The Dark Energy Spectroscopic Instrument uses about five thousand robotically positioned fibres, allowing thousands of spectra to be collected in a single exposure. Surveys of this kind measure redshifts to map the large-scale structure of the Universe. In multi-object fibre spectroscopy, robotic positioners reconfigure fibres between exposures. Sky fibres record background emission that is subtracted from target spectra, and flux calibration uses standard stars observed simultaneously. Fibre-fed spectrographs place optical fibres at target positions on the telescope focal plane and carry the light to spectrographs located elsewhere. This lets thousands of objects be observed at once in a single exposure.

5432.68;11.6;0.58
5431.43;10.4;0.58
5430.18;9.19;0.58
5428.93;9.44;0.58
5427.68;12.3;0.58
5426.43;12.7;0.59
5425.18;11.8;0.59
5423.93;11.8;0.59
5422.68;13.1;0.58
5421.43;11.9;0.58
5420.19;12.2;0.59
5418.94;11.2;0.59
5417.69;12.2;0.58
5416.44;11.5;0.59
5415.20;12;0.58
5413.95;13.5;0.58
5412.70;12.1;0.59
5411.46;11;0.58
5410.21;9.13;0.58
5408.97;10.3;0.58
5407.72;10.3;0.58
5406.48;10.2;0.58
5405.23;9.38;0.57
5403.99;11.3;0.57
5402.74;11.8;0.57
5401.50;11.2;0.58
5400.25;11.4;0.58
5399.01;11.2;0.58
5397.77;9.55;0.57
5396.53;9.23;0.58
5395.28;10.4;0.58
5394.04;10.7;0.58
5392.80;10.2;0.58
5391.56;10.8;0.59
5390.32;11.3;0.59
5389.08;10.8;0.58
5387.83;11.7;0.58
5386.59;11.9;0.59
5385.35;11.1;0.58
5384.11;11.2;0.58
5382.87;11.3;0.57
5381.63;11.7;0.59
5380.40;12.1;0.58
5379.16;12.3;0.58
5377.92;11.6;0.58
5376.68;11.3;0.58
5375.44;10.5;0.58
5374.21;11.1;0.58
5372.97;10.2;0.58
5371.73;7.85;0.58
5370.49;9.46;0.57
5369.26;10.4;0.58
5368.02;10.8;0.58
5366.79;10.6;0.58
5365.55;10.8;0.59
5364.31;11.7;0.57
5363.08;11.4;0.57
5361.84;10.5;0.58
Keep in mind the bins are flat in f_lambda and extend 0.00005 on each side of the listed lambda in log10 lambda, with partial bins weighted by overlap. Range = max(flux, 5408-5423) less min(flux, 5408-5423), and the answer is 4.4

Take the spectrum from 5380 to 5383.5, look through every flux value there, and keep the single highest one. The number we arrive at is 12.1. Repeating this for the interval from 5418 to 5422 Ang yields 12.2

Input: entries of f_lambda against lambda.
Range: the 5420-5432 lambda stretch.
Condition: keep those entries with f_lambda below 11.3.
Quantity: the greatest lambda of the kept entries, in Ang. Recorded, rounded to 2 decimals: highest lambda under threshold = 5431.43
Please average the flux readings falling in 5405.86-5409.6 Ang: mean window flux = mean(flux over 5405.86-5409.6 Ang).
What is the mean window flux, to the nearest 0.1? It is 10.3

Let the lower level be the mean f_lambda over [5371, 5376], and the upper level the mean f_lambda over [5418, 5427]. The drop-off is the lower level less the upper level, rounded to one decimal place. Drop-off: -2.2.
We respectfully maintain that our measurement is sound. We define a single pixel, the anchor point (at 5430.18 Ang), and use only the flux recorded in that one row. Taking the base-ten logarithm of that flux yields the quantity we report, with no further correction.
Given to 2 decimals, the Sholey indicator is 0.96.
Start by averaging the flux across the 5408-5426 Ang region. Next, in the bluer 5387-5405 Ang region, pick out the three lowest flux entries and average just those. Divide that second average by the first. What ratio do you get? 0.83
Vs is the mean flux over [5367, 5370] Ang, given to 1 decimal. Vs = 10.6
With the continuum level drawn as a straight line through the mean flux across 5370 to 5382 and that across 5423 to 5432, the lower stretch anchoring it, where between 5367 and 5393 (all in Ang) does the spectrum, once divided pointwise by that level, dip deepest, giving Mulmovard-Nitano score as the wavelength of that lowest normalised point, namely 5371.73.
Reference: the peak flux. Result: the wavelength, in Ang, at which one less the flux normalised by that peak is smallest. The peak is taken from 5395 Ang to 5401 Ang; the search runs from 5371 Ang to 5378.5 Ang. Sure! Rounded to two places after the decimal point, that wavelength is 5377.92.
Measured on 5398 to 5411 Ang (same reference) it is 5402.74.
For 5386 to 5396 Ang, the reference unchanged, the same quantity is 5386.59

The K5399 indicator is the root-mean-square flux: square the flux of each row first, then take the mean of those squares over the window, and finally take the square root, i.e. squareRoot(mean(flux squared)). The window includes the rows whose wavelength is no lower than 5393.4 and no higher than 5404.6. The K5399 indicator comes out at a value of 10.8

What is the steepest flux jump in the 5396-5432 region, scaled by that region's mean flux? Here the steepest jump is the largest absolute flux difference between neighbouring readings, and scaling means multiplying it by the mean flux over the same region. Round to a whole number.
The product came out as 32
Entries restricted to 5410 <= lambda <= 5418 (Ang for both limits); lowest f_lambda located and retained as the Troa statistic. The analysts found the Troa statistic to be 9.13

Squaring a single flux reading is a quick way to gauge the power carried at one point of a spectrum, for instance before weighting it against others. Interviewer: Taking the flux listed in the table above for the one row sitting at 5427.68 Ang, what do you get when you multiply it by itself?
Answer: 151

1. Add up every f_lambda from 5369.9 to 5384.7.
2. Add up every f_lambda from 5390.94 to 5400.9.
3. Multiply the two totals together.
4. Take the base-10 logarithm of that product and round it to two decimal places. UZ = 4.04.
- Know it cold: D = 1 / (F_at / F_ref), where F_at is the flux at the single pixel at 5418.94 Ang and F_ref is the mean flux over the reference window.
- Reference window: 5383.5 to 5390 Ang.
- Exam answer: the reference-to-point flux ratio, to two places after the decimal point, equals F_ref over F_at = 1.01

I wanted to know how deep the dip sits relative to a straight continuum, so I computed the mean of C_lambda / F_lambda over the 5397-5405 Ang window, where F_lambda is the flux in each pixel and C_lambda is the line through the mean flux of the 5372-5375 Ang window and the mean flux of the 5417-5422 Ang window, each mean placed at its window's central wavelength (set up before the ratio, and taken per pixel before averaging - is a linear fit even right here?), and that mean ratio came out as 1.03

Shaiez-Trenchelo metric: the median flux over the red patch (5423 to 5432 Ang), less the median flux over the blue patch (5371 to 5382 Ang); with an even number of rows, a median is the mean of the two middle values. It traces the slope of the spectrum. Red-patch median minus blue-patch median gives 0.5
